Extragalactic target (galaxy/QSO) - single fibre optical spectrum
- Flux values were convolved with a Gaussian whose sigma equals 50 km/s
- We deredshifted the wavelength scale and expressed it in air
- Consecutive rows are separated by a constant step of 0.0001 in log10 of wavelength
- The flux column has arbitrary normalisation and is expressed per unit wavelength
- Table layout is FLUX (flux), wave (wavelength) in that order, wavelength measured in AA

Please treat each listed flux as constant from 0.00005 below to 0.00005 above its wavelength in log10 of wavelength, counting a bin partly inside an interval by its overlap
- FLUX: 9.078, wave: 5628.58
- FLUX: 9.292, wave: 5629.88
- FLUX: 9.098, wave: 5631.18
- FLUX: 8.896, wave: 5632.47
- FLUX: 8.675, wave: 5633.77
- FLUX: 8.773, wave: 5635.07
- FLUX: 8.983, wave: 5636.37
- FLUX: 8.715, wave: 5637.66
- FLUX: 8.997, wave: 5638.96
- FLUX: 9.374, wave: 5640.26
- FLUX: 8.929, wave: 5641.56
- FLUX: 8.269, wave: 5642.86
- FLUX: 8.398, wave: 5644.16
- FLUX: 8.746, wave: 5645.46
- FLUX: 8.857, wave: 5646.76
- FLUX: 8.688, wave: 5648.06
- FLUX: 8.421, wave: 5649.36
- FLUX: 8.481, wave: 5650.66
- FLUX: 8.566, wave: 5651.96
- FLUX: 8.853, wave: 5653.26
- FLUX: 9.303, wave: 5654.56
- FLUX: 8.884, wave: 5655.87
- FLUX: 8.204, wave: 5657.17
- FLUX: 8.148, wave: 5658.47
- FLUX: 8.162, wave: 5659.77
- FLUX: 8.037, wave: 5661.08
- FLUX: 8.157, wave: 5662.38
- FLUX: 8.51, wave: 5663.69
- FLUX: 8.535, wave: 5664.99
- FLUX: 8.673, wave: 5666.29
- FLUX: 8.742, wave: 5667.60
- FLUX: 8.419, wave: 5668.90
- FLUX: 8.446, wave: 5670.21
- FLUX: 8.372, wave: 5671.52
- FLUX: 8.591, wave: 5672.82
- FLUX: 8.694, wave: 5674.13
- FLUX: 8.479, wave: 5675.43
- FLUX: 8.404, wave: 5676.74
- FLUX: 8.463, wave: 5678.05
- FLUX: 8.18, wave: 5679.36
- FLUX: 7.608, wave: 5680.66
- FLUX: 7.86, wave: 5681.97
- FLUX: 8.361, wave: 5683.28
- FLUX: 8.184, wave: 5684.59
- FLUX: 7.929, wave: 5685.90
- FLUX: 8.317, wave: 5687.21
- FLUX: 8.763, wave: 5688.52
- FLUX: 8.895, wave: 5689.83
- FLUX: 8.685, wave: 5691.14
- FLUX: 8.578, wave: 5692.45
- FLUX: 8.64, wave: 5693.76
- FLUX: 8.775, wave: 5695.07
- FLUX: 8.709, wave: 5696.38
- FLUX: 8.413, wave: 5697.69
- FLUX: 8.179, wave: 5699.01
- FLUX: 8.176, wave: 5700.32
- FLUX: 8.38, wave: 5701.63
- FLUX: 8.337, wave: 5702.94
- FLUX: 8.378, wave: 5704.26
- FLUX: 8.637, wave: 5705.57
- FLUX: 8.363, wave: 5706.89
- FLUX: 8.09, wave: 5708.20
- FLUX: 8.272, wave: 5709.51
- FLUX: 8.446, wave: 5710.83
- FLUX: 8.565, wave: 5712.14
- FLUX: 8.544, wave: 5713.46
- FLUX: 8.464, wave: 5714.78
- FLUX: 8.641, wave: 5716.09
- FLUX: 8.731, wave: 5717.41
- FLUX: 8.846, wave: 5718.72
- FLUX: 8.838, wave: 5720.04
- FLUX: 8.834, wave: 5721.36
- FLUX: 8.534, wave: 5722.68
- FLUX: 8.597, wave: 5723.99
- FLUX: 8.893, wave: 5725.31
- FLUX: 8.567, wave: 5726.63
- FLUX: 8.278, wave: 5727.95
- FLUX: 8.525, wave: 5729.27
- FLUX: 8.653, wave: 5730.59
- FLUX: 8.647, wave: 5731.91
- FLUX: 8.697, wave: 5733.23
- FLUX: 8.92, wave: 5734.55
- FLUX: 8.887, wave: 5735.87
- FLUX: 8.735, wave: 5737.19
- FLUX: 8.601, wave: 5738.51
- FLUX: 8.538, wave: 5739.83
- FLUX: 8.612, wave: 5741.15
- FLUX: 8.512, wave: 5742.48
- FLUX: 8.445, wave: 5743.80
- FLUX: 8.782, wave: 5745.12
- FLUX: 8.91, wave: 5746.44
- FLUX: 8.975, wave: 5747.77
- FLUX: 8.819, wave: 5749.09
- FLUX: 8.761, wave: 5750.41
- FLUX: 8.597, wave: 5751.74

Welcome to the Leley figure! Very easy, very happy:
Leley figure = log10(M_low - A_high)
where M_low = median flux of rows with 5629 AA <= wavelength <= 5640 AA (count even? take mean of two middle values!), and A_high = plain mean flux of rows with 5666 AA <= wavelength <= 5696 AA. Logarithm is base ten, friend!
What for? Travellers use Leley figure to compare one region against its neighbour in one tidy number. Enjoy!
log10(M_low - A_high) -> -0.30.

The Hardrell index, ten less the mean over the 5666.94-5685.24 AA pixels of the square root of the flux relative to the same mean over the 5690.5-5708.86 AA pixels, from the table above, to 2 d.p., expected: 9.01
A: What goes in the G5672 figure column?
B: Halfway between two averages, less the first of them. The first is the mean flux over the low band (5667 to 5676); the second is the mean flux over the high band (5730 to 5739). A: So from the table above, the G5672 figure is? 0.10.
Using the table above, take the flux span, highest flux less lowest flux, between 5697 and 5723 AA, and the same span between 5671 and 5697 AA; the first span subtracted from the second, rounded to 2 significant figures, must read 0.53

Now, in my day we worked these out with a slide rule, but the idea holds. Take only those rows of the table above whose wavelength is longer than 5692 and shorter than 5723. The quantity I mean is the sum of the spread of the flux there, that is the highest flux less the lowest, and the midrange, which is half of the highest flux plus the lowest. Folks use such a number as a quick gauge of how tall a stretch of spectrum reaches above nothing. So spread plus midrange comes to 9.22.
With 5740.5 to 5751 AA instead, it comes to 9.24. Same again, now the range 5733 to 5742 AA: 9.11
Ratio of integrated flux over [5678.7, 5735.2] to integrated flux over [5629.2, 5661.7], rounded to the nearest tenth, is 1.7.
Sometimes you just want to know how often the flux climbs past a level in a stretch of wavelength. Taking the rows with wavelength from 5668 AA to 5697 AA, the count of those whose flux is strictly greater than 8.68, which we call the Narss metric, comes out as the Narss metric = 6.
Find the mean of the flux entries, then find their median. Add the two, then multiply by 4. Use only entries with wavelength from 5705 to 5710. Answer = 66.6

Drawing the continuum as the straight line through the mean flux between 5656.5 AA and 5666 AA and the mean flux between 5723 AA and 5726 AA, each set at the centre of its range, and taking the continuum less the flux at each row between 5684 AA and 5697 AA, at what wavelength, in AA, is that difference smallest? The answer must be 5689.83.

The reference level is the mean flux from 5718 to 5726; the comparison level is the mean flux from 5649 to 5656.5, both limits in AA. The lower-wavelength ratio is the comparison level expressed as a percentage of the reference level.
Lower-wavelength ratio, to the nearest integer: 100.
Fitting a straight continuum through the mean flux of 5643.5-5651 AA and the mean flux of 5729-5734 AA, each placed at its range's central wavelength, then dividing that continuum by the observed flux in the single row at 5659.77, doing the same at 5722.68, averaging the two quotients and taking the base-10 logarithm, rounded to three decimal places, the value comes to 0.014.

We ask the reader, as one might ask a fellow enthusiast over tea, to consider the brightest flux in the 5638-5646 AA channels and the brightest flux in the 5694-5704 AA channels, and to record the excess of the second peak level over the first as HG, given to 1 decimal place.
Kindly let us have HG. -0.6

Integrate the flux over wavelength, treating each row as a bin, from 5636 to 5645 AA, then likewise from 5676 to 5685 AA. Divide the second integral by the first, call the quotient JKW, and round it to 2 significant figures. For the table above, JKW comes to 0.93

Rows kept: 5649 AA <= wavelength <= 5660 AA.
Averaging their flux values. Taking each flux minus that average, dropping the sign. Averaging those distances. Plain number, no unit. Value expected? 0.31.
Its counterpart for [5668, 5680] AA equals 0.10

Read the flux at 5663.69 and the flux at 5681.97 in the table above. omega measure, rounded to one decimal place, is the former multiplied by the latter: 66.9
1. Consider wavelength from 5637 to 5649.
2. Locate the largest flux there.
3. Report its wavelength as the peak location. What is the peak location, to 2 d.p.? 5640.26 AA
